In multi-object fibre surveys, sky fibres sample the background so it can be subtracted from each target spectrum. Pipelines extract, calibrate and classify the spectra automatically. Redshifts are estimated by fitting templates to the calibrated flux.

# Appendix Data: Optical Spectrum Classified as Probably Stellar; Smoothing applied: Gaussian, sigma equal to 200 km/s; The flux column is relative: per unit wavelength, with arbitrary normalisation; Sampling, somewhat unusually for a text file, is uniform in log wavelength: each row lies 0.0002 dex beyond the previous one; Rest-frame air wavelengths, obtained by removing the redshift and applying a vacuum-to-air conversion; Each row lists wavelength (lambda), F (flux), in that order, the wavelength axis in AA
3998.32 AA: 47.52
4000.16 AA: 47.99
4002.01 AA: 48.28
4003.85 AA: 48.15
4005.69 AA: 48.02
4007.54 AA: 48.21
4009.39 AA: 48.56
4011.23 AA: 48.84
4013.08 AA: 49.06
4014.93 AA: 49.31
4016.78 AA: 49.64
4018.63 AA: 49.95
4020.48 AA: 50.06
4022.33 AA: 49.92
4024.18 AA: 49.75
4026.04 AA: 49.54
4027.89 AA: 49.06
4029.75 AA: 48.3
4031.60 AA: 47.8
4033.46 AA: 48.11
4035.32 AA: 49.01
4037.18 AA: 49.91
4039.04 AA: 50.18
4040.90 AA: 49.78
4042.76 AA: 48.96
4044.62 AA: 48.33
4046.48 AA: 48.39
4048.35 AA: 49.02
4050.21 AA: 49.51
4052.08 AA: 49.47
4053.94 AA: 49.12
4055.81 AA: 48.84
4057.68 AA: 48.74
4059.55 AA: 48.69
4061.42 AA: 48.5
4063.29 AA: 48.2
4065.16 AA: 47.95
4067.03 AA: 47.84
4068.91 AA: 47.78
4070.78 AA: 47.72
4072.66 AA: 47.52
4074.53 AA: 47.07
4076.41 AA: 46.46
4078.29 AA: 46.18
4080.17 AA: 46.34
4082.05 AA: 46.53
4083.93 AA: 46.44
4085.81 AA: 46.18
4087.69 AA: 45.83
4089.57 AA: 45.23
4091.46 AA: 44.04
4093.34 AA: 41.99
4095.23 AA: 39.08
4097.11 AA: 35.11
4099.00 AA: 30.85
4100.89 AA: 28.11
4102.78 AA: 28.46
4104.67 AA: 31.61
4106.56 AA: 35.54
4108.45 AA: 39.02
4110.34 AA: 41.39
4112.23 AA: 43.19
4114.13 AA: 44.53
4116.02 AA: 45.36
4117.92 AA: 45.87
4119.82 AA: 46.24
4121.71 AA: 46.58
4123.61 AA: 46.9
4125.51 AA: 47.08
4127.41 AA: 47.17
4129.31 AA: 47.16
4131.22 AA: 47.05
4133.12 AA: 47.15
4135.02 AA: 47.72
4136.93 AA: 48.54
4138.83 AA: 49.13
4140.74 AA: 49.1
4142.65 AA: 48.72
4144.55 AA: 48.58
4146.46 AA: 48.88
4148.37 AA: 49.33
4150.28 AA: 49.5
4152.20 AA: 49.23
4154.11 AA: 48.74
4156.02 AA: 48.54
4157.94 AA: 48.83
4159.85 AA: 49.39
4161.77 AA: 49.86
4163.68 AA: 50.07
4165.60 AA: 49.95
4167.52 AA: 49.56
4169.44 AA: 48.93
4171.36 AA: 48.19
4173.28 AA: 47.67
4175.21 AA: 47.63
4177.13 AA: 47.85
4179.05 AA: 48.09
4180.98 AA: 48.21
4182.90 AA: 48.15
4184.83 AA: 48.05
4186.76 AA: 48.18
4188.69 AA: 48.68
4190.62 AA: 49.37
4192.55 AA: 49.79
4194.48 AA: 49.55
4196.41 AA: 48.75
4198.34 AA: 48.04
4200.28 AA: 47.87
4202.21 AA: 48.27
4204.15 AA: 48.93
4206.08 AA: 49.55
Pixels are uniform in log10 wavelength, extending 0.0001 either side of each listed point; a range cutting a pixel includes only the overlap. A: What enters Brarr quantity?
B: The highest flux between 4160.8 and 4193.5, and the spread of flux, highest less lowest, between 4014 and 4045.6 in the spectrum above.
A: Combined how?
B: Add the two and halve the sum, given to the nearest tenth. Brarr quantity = 26.2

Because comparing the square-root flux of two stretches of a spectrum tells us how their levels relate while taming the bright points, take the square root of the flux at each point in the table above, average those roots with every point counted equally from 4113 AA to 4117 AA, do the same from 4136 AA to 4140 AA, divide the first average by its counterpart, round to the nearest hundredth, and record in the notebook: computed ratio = 0.96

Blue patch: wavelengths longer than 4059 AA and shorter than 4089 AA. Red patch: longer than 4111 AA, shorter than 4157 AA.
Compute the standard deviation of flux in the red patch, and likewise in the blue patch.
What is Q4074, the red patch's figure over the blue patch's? 1.8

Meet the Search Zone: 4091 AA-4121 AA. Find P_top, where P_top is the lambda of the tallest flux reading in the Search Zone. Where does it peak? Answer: 4119.82 AA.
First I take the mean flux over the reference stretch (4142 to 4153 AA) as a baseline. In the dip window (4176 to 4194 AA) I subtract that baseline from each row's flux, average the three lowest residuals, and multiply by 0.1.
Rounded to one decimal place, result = -0.1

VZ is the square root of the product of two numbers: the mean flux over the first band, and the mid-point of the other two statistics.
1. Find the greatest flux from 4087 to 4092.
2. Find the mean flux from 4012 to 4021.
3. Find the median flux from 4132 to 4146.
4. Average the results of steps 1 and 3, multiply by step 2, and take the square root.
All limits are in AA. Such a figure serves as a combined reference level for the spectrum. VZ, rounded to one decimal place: 48.4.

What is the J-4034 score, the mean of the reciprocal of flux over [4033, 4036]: 0.0206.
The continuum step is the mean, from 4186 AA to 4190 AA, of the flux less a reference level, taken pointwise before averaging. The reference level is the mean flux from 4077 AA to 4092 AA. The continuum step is 2.6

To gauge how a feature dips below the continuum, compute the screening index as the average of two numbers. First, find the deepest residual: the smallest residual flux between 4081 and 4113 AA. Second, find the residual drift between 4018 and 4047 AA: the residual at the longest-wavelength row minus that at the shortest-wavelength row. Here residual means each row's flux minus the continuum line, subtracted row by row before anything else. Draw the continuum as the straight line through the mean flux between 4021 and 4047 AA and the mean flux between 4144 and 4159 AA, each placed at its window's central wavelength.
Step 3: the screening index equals -11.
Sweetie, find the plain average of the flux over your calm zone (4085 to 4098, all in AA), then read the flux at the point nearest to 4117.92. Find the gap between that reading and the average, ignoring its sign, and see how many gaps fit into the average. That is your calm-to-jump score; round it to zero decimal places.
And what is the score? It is 13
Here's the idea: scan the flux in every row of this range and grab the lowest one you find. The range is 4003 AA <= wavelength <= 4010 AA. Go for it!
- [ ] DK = 48.02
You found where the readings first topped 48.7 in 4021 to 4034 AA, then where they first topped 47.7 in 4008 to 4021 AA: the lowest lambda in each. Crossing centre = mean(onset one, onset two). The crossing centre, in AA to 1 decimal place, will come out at 4015.9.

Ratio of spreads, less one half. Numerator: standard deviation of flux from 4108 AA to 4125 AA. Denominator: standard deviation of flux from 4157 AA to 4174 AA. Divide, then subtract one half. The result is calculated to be 2.7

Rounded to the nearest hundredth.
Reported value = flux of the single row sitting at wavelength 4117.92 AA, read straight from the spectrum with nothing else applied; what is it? 45.87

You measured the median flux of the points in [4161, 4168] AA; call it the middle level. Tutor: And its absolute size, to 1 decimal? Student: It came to 49.9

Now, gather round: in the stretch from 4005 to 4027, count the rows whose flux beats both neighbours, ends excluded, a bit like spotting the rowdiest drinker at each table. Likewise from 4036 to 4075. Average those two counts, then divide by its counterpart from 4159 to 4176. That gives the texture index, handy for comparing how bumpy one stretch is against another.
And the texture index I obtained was 1.50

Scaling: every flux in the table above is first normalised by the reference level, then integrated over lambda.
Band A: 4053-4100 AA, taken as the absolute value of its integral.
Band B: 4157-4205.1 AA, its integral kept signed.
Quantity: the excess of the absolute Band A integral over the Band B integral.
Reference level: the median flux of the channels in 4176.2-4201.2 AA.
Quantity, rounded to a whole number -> -4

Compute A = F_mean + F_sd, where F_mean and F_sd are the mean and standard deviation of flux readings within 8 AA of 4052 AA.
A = 49.3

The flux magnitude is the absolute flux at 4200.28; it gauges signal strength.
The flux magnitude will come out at 47.9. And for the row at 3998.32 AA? 47.5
